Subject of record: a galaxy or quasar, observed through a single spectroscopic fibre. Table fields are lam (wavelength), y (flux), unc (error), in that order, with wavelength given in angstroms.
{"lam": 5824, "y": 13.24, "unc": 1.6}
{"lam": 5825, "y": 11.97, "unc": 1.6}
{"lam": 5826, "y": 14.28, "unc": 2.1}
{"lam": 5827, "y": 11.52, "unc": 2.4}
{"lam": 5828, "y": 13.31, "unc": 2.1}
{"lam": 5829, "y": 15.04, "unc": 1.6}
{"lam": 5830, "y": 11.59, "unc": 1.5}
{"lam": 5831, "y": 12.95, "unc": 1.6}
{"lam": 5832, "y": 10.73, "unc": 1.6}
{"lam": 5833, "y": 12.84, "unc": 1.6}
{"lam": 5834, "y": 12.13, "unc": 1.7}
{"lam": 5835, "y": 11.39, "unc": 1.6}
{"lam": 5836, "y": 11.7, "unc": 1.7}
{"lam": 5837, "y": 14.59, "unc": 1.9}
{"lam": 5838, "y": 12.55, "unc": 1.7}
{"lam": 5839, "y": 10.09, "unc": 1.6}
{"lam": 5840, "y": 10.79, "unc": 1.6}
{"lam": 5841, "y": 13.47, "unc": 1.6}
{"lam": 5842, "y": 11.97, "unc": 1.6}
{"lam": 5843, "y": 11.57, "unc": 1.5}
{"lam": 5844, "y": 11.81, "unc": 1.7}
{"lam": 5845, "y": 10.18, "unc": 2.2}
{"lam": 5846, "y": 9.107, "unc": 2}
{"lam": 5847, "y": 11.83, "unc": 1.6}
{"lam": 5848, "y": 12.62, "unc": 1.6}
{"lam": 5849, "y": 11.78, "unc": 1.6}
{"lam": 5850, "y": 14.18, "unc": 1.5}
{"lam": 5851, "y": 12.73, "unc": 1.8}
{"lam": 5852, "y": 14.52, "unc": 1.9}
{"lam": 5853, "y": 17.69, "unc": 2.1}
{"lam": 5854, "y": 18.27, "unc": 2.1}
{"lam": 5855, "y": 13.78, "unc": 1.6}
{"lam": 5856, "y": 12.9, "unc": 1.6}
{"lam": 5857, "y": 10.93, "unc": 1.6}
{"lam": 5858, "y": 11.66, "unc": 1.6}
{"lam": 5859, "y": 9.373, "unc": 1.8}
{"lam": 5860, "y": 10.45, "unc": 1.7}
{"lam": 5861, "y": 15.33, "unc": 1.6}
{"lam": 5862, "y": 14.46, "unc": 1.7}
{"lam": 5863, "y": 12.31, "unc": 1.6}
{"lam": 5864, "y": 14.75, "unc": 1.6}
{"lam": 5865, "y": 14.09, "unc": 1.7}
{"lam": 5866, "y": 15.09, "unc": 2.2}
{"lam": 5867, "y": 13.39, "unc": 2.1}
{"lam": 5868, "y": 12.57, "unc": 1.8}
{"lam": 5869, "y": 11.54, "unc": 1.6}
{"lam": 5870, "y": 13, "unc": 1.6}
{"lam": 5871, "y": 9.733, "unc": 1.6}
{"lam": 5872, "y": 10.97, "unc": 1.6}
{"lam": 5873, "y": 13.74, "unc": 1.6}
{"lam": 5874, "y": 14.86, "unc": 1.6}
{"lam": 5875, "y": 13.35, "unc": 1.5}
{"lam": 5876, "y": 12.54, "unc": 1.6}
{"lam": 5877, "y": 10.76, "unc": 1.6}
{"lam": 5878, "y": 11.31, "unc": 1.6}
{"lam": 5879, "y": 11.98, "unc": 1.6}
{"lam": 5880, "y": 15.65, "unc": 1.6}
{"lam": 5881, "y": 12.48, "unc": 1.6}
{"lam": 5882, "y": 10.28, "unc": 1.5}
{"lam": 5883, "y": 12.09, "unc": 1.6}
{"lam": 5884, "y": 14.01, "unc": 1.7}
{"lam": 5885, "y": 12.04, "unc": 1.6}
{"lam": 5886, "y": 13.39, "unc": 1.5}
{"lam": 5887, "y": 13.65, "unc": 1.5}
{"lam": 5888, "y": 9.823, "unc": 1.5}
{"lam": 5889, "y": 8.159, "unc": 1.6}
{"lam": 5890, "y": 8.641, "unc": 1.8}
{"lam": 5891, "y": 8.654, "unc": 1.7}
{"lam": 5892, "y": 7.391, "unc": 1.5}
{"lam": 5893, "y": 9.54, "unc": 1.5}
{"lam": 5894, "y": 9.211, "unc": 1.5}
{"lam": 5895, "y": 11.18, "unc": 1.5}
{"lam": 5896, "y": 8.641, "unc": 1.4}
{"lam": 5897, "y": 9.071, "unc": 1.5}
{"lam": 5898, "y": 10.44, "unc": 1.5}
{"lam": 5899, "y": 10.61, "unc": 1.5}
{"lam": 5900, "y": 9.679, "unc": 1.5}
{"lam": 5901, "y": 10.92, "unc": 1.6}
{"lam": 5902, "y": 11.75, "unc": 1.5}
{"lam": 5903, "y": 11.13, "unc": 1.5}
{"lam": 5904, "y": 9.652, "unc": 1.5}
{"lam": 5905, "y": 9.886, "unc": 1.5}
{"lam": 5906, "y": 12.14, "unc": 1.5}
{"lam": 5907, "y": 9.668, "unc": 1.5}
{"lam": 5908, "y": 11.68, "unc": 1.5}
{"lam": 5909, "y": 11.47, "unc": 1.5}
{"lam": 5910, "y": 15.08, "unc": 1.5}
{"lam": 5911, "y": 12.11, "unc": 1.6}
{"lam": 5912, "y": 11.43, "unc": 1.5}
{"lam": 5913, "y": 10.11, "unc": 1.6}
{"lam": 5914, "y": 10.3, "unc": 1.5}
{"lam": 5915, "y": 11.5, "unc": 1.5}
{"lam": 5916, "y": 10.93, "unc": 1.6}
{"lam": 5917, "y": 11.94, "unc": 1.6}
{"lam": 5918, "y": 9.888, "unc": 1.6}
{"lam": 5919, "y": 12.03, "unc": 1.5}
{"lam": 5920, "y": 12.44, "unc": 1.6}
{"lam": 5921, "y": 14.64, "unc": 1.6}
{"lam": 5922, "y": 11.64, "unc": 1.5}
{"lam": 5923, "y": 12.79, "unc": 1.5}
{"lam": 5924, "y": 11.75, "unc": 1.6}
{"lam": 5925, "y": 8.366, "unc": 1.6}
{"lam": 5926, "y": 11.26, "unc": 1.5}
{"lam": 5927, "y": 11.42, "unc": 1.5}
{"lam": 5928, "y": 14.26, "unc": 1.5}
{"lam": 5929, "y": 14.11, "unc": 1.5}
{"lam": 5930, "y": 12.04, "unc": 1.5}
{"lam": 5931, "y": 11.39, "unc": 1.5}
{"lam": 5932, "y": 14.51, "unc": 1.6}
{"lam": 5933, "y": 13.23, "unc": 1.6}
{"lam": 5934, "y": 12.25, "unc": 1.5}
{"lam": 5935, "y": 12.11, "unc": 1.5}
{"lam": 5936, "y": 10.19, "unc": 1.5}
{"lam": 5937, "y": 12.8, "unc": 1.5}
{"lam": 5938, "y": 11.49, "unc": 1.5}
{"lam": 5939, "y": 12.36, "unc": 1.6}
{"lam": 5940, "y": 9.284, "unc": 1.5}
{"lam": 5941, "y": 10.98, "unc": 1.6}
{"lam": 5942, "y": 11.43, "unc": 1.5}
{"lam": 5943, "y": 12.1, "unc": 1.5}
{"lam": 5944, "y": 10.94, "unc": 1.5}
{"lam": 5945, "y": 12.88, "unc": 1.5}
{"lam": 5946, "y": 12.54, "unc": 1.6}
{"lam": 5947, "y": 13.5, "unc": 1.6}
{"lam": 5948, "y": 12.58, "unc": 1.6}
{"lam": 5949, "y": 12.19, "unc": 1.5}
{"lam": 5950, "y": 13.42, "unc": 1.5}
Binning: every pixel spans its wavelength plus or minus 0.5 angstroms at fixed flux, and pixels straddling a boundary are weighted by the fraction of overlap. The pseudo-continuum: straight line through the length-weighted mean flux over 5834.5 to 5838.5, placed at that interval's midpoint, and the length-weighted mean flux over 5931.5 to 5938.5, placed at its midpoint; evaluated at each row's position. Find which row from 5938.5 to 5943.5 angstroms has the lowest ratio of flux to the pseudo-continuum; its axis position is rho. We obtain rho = 5940 angstroms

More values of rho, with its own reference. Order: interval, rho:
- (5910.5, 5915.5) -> 5913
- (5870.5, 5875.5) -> 5871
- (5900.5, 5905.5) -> 5904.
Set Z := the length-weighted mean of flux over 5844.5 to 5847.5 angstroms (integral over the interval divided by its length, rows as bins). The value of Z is 10.4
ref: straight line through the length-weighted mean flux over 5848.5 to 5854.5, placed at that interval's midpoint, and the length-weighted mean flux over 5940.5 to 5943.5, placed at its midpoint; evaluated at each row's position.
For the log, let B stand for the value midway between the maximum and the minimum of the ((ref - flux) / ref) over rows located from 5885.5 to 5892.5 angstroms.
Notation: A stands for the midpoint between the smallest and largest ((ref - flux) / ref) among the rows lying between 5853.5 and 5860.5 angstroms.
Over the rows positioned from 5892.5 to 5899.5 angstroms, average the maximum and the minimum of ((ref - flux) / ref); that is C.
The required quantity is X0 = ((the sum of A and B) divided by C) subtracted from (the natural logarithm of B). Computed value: -2.6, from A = 0.06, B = 0.22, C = 0.251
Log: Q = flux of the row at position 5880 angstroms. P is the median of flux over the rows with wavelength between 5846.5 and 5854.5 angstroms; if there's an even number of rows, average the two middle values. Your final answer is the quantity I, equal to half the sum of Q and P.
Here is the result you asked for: 14.6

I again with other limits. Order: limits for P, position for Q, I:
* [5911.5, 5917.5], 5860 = 10.8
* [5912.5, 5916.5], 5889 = 9.4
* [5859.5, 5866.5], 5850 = 14.3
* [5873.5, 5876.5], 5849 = 12.6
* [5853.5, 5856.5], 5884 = 13.9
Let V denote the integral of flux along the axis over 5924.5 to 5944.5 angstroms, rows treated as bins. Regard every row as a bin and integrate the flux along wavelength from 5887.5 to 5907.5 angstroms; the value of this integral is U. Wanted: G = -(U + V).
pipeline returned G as -433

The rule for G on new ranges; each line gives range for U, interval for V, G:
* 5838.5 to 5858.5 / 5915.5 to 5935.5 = -495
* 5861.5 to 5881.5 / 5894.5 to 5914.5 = -476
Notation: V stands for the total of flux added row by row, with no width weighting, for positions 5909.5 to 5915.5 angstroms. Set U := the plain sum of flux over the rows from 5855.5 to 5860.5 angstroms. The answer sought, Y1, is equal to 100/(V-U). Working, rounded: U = 55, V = 71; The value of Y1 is 7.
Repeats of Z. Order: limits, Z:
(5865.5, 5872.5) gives 12.3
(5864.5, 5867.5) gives 14.2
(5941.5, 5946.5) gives 12.0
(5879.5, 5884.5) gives 12.9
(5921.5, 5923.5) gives 12.2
